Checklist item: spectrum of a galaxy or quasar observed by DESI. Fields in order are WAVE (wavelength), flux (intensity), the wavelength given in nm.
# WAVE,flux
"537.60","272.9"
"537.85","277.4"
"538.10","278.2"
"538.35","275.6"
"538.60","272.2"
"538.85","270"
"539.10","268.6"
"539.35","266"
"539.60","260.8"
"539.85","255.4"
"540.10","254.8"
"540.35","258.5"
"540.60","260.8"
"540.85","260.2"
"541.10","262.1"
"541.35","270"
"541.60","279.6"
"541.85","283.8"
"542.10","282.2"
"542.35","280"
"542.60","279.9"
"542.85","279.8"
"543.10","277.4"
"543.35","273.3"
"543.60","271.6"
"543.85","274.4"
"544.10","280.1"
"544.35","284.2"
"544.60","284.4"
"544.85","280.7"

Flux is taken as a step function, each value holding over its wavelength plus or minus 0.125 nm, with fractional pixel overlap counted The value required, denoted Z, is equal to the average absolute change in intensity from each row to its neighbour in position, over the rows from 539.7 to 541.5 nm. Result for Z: 2.8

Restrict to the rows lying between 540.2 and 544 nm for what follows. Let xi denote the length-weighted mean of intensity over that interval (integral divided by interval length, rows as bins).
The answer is 273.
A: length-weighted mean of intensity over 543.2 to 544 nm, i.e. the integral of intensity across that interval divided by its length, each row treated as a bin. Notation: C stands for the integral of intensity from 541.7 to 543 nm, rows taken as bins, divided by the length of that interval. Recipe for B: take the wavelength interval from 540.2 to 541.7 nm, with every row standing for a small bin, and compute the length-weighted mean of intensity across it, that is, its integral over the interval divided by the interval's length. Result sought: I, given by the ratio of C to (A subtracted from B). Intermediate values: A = 273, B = 265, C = 281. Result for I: -32.4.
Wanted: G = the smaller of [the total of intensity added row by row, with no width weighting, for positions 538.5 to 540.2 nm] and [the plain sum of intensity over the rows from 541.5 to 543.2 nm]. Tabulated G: 1848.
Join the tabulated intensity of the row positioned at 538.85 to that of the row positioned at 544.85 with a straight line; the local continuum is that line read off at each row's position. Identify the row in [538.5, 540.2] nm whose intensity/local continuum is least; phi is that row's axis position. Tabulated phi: 540.10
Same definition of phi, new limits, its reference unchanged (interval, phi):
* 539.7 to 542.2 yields 540.10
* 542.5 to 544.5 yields 543.60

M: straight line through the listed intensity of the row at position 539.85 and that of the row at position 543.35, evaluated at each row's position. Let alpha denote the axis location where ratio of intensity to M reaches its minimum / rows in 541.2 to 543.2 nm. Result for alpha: 543.10 nm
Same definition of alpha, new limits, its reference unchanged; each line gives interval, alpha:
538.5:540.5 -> 540.10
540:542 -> 540.10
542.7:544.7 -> 543.60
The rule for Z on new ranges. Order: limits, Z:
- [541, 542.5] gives 5.1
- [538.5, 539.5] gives 2.1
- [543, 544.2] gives 3.6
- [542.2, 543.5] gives 1.7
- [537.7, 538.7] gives 2.3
